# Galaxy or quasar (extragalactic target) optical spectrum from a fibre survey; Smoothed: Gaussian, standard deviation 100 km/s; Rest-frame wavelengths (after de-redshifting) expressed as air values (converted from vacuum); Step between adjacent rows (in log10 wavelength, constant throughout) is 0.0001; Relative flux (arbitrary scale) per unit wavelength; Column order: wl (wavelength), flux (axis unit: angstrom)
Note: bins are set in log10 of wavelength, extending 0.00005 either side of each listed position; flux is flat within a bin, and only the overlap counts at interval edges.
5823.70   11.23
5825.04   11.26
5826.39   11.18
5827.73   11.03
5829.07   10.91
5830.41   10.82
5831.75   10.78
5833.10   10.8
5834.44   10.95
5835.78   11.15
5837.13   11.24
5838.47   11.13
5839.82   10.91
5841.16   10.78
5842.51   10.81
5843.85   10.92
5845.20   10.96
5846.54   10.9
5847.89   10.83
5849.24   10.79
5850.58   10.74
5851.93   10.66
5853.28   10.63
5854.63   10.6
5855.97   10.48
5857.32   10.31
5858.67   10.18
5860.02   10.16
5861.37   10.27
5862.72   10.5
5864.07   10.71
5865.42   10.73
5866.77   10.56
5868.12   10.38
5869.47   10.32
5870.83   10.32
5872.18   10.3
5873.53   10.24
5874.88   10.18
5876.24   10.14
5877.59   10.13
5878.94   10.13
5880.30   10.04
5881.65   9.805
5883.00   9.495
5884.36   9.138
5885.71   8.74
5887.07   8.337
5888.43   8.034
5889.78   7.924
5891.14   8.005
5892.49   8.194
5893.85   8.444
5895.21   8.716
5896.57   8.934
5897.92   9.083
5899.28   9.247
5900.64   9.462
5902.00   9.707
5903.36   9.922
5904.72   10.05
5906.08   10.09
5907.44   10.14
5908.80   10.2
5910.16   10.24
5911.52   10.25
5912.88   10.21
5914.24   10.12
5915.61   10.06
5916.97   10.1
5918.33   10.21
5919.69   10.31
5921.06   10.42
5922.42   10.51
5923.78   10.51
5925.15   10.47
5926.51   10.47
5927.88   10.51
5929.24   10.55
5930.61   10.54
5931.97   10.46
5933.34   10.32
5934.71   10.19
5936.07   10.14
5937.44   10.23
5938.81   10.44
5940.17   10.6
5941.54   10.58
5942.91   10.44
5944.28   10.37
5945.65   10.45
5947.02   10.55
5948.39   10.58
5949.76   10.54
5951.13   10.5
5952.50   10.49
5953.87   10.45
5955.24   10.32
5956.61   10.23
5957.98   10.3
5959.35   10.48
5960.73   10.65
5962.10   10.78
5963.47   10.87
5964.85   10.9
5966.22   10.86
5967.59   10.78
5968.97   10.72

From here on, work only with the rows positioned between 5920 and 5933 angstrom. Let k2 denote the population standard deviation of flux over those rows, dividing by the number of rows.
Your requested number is 0.04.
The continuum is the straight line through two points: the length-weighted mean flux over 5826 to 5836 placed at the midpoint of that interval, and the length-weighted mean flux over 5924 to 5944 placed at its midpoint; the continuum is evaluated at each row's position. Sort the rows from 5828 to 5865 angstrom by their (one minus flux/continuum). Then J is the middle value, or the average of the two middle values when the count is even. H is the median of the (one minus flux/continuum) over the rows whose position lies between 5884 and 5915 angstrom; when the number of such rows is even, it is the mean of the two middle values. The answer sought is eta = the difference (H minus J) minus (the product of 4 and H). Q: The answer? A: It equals -0.39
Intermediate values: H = 0.13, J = 0.010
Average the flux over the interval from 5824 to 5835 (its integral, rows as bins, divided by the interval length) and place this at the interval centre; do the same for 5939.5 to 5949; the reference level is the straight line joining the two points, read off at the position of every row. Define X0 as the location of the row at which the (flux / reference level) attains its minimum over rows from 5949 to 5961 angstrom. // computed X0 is 5956.61 angstrom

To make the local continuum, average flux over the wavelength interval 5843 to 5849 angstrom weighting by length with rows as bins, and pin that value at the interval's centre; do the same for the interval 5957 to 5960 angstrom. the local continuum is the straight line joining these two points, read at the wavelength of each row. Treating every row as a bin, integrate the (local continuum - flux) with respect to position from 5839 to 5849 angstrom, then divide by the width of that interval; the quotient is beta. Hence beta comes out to 0.0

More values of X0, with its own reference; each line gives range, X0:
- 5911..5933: 5915.61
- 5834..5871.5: 5860.02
